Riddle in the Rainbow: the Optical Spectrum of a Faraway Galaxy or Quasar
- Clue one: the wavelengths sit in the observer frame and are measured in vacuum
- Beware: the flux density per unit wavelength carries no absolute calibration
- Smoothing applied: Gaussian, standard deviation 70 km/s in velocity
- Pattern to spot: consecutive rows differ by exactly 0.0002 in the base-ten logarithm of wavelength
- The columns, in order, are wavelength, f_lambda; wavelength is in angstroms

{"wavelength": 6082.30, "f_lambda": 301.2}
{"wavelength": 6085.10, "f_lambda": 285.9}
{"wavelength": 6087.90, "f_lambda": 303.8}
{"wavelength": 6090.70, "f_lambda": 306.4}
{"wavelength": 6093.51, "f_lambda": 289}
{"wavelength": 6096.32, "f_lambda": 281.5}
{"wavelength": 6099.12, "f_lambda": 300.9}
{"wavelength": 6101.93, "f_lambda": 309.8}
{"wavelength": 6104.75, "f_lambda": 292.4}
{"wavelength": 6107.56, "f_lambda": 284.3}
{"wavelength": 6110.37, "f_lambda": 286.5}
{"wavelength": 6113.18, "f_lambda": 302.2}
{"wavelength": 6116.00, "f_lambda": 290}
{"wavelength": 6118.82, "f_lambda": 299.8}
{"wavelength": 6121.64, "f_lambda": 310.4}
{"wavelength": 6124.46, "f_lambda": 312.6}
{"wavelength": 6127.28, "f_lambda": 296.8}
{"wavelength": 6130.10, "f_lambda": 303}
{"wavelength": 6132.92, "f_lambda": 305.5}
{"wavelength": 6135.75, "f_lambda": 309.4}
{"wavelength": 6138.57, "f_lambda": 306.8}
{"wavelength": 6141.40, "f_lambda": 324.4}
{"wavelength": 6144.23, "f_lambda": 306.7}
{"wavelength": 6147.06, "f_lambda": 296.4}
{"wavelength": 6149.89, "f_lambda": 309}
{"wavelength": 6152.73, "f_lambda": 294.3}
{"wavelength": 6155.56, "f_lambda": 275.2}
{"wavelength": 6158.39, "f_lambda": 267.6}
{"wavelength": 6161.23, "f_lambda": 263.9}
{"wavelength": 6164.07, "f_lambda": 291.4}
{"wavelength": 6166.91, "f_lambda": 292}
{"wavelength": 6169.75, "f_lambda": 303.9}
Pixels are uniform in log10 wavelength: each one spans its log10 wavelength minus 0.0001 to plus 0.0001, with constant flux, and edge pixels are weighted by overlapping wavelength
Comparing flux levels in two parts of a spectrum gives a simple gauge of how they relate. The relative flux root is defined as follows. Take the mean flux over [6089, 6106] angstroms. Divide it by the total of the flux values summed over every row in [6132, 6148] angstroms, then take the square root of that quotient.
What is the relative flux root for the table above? 0.401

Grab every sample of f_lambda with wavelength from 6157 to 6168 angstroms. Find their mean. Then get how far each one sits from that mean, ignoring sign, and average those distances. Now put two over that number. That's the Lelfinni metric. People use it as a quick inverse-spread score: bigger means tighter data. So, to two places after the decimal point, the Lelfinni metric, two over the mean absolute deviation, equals 0.15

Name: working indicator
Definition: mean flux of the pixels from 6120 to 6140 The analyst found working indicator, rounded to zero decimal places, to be 306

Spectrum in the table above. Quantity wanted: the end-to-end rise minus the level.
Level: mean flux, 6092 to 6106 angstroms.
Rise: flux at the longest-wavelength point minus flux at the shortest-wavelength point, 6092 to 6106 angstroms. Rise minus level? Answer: -291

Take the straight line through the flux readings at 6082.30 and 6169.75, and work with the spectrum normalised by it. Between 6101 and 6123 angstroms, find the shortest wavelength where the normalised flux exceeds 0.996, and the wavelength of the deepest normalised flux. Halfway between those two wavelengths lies 6104.7 angstroms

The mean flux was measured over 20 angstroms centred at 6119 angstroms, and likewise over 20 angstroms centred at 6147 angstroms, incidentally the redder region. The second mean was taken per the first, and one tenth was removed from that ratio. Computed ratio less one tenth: 0.907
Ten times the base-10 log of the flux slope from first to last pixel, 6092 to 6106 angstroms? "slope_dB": -5.2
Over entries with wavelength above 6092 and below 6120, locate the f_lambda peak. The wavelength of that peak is 6101.93 angstroms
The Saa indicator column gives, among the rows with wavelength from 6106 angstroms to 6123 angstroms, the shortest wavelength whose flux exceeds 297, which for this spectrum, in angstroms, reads 6113.18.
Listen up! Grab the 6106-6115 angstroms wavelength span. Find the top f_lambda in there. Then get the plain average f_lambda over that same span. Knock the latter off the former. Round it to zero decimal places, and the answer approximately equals 11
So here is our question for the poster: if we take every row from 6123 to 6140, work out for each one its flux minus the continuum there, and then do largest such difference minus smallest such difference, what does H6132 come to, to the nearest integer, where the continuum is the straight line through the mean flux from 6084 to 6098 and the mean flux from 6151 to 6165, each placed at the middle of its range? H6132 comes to 15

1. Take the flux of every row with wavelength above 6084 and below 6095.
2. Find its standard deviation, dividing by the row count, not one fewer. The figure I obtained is 8.9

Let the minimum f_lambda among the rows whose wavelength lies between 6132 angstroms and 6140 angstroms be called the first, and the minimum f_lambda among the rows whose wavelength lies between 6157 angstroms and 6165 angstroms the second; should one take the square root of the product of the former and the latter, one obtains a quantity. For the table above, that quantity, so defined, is 284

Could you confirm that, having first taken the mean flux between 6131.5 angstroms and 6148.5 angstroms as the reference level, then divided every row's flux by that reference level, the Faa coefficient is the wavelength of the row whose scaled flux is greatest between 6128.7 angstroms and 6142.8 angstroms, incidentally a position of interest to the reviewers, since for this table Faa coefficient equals 6141.40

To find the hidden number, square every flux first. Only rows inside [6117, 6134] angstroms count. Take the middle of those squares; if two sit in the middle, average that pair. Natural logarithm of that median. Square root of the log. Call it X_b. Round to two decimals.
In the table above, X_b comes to 3.38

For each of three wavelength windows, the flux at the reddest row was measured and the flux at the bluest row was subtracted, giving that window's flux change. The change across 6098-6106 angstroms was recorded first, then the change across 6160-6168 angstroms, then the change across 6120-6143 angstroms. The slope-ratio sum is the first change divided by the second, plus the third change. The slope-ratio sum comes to 14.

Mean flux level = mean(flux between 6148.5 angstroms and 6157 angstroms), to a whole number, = 293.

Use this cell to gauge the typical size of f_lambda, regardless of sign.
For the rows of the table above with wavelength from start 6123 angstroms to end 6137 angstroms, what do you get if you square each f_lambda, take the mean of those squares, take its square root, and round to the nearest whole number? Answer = 306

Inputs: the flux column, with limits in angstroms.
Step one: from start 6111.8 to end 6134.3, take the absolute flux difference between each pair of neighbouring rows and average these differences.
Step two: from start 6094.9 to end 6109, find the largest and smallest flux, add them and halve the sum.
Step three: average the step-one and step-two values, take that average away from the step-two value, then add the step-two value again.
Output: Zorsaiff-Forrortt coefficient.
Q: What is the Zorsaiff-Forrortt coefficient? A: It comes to 439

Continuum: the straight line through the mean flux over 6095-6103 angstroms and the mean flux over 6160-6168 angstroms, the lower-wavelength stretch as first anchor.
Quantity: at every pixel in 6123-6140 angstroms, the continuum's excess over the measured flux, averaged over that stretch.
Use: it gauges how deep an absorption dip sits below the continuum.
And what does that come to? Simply -16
